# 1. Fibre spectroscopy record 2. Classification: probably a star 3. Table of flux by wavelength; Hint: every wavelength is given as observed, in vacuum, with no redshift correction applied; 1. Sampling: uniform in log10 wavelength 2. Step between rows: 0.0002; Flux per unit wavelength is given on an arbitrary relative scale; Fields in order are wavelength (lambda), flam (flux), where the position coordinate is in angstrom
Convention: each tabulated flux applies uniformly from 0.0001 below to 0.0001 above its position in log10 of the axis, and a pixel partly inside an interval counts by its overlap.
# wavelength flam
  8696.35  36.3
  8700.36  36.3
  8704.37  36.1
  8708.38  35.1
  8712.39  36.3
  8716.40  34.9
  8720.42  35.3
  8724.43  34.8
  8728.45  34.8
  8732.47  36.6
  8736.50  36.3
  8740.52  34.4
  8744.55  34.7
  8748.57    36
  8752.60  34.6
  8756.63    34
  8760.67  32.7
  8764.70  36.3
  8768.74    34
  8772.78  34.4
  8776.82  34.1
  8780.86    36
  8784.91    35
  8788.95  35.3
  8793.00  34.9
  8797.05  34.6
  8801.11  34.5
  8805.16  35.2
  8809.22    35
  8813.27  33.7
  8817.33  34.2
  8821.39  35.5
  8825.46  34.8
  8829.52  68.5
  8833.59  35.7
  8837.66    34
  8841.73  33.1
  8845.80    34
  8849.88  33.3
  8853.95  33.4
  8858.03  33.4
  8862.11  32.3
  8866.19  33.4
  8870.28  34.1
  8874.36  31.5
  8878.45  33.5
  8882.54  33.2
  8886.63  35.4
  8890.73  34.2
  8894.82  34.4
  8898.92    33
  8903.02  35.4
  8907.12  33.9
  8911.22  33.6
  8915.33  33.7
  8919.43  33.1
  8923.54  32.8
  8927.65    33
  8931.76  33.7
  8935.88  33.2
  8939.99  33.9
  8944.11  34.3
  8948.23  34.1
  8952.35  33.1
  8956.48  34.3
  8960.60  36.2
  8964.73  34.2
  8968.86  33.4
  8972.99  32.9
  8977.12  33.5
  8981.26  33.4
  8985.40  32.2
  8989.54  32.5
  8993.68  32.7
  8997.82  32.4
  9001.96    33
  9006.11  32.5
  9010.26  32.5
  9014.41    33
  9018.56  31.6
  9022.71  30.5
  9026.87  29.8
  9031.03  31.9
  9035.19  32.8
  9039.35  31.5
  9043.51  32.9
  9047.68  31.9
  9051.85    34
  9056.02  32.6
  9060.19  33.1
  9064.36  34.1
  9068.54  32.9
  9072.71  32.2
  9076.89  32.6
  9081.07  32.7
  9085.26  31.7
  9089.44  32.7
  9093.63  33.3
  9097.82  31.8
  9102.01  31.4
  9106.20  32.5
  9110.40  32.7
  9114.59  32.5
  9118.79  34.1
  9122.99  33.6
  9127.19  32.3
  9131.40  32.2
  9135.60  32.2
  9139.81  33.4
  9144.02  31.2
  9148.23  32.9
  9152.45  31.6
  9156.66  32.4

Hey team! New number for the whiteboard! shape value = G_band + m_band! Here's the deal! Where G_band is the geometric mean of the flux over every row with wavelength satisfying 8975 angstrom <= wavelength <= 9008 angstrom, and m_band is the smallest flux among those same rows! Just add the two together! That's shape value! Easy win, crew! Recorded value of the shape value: 65.0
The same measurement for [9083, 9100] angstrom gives 64.1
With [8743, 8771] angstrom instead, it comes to 67.3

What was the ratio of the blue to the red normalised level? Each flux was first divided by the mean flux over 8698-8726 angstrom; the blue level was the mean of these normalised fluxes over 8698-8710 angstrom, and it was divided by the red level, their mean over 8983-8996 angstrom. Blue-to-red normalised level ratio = 1.10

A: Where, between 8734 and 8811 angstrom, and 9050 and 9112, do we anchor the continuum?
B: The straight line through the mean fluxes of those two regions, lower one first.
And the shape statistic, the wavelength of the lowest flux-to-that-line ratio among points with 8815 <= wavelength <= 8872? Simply 8862.11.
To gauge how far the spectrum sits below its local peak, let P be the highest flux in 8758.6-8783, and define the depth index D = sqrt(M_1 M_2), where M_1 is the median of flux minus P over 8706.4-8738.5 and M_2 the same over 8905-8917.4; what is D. 1.69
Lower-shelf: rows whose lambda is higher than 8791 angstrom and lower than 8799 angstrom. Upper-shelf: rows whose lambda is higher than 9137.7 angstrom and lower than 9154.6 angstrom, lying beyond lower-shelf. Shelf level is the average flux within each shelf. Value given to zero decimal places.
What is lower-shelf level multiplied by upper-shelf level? 1122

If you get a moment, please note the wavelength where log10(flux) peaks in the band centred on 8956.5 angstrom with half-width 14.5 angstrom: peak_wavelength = 8960.60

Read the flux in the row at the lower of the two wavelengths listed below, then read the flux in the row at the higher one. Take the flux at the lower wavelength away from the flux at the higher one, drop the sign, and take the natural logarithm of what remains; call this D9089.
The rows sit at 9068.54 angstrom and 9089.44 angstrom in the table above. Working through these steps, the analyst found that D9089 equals -1.6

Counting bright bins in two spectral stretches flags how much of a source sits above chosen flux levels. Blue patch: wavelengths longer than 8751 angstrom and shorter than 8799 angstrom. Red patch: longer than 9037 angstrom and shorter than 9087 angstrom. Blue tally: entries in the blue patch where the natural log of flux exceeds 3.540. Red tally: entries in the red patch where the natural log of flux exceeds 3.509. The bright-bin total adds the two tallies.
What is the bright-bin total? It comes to 9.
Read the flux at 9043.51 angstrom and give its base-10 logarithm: 1.52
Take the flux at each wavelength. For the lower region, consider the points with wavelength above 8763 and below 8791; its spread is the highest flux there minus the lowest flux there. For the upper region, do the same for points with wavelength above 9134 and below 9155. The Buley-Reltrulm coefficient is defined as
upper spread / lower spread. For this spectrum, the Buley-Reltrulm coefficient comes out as 0.96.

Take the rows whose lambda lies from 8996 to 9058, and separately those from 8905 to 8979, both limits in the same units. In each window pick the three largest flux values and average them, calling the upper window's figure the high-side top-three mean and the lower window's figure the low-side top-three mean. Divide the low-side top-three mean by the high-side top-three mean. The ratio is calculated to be 1.05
